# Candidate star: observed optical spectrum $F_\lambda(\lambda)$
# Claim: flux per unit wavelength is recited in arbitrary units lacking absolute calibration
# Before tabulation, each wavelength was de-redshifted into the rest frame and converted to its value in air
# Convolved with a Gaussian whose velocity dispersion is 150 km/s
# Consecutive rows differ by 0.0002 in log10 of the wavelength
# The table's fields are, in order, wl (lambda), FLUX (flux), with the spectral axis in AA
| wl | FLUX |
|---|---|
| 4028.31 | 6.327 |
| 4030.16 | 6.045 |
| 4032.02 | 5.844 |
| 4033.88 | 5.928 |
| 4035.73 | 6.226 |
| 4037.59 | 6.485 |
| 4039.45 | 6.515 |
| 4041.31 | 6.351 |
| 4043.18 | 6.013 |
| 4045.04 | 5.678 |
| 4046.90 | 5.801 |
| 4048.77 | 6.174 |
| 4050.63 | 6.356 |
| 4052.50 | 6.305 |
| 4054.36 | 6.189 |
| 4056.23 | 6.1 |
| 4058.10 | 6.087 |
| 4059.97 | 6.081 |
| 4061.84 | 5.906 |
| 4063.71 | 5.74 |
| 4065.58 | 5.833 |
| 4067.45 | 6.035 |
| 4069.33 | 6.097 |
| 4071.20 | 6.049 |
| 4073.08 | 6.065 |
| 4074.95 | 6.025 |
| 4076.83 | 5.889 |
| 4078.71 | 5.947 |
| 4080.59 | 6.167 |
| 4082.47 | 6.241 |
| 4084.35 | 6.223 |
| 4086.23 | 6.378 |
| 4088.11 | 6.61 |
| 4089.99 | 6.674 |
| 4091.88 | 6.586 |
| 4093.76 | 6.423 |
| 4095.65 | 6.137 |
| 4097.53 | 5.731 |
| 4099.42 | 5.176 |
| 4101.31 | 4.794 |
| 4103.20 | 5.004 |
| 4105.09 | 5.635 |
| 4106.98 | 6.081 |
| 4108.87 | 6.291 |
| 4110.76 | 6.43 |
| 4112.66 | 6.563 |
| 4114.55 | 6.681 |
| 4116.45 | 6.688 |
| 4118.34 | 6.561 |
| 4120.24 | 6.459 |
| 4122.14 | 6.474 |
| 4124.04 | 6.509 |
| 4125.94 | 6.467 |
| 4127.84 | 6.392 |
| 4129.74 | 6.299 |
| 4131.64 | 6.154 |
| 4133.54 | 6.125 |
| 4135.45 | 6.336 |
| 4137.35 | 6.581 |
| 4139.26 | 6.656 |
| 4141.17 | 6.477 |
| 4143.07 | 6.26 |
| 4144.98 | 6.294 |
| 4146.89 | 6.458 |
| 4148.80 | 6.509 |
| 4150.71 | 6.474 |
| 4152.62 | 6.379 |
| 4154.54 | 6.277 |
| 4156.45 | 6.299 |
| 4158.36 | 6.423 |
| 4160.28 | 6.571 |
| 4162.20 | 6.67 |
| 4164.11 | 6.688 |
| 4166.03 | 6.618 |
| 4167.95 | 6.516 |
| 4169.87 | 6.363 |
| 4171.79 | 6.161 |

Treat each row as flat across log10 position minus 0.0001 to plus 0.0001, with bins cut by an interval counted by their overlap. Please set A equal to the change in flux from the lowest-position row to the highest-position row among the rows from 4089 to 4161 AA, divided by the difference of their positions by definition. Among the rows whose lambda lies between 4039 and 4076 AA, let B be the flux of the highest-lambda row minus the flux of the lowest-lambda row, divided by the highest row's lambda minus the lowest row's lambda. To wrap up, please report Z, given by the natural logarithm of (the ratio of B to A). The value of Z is 2.2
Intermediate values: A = -0.001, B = -0.014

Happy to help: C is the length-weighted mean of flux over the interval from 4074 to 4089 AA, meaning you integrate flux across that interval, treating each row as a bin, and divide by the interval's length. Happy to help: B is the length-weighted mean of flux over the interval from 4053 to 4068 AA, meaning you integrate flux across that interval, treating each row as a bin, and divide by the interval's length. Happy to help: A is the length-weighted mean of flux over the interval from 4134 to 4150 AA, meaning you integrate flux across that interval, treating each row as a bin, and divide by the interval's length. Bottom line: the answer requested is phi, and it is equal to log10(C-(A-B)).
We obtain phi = 0.760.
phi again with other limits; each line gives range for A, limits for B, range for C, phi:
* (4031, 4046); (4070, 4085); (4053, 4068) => 0.775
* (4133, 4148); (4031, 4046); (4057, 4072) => 0.756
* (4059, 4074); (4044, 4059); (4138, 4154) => 0.816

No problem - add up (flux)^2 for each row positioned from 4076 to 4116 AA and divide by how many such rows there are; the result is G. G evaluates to 37.2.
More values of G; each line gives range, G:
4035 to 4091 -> 37.8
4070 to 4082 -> 36.3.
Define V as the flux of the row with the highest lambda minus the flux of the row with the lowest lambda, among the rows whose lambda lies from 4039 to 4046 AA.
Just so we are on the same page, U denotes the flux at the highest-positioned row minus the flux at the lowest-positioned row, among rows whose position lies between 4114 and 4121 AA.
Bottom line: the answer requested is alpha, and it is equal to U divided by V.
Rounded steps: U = -0.2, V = -0.8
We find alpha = 0.3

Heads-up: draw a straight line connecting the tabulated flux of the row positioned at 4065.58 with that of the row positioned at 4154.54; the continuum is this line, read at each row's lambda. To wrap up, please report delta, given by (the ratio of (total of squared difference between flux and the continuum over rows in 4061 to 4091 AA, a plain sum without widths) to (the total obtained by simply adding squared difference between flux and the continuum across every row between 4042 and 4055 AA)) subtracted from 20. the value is 18.5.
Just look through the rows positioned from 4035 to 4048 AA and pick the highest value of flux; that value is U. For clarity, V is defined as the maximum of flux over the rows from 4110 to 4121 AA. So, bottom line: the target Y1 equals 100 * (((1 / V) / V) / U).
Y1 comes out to 0.343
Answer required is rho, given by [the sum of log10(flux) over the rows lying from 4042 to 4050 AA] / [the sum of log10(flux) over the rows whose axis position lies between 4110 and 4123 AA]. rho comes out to 0.5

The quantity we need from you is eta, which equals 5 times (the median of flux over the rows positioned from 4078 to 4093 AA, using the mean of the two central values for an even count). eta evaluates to 31.5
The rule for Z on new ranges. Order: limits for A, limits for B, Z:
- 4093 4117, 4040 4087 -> -3.0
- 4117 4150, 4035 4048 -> 3.1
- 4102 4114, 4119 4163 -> -3.5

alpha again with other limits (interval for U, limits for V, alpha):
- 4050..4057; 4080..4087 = -1.2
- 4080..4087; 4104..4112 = 0.3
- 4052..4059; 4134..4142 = -1.5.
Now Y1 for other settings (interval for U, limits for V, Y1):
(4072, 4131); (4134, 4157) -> 0.338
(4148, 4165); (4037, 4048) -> 0.352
